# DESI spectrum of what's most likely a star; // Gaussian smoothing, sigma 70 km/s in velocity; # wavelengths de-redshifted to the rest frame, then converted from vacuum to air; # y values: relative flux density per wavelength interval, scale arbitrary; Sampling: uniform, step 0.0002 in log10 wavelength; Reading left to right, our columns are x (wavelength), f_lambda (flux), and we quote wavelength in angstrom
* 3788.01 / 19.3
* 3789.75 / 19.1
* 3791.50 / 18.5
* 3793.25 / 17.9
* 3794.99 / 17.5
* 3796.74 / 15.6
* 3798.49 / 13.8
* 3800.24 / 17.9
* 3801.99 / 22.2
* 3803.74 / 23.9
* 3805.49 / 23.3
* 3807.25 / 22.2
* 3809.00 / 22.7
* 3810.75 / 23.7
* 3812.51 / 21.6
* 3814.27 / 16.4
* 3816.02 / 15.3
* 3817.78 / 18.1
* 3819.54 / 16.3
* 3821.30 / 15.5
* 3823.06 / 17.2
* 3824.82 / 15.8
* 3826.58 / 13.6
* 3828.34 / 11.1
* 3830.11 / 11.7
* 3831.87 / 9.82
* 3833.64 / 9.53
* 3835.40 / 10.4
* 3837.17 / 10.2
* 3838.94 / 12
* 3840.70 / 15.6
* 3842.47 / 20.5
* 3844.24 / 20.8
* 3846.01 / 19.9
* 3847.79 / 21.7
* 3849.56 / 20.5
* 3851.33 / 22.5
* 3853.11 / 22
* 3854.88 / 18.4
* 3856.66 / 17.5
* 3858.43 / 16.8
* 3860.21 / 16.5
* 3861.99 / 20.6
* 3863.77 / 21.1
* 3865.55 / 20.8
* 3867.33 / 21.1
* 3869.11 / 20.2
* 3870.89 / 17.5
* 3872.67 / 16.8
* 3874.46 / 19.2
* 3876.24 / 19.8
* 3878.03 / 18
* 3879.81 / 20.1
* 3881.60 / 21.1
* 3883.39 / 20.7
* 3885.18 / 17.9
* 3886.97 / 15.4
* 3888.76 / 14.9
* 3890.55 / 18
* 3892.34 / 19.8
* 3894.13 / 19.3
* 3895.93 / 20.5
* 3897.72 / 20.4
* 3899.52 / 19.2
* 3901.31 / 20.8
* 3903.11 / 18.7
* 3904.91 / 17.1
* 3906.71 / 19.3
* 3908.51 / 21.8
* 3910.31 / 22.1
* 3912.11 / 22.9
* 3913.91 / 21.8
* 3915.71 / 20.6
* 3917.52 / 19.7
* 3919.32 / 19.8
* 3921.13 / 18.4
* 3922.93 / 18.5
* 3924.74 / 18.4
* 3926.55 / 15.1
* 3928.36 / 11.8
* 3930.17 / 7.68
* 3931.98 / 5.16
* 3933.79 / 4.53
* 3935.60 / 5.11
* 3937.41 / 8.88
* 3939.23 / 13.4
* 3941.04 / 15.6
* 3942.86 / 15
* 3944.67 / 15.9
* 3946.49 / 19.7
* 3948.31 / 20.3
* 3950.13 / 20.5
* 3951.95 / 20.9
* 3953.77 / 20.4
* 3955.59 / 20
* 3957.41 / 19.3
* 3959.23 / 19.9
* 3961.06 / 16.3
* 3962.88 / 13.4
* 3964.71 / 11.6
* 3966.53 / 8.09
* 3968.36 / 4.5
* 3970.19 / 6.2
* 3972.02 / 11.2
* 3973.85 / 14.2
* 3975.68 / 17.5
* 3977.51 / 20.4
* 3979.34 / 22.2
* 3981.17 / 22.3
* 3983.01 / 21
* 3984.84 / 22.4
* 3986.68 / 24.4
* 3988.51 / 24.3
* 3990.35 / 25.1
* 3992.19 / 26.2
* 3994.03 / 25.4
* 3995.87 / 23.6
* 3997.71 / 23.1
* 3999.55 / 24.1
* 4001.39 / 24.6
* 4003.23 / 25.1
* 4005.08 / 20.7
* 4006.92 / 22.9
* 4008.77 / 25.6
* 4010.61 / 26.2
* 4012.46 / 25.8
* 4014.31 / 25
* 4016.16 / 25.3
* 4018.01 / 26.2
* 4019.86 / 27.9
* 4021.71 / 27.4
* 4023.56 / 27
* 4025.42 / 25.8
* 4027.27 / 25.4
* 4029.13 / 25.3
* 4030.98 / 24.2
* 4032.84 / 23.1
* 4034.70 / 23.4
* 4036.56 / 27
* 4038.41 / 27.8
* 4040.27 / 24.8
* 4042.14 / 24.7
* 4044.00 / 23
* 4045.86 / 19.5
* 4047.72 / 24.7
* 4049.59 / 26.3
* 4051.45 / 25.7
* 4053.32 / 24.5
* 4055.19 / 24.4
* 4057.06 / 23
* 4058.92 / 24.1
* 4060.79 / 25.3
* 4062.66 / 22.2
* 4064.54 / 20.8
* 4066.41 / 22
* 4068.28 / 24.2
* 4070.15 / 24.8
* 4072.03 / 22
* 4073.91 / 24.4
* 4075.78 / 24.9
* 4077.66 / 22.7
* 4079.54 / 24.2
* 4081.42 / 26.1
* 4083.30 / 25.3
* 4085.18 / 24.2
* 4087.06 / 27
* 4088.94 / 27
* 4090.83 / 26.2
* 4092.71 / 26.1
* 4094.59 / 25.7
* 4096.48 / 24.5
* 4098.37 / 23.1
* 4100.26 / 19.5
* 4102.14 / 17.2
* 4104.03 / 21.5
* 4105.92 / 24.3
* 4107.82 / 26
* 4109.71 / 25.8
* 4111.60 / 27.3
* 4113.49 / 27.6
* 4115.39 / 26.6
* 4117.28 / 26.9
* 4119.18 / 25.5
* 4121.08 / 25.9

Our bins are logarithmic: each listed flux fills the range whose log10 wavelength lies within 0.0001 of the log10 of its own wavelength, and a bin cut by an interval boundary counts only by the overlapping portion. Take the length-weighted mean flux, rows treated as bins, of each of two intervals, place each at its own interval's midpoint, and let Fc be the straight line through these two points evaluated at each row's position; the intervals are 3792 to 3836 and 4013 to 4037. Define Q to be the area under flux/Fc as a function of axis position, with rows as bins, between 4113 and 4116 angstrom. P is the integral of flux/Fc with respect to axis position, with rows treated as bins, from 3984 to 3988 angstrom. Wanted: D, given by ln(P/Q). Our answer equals 0.3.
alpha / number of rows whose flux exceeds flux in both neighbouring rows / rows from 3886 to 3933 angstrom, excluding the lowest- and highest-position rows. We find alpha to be 6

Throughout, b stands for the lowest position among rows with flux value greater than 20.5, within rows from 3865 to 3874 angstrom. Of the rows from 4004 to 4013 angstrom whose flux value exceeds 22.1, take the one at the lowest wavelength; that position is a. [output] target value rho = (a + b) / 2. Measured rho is 3936.2 angstrom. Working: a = 4006.92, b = 3865.55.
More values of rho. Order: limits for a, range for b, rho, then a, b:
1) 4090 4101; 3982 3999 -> 4036.9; 4090.83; 3983.01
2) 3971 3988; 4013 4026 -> 3996.8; 3979.34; 4014.31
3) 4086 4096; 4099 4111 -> 4095.5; 4087.06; 4104.03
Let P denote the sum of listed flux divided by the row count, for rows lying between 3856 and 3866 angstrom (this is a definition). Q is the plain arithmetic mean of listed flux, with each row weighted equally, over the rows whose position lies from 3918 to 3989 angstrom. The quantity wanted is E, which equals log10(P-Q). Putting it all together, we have 0.50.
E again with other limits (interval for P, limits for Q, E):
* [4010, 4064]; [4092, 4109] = 0.28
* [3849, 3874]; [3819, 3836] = 0.80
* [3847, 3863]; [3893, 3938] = 0.46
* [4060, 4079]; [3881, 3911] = 0.61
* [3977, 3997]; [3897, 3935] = 0.78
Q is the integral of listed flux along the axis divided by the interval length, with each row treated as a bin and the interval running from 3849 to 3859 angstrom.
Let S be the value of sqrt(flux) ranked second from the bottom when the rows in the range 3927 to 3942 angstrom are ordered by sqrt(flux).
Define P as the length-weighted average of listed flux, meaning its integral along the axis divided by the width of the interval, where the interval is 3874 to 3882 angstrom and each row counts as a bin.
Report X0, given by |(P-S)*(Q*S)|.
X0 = 771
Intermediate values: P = 20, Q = 20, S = 2.3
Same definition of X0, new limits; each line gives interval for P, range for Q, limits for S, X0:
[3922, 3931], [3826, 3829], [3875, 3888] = 528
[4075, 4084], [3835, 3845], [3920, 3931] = 1096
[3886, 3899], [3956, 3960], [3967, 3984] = 777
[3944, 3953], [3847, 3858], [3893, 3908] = 1336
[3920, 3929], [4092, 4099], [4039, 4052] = 1414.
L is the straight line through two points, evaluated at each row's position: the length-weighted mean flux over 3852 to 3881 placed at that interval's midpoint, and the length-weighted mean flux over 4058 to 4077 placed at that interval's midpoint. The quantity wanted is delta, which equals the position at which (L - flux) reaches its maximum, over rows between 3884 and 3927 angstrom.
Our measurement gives 3926.55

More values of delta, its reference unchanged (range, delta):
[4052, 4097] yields 4064.54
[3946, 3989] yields 3968.36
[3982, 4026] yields 4005.08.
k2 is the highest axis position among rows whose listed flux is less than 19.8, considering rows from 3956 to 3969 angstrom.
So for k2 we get 3968.36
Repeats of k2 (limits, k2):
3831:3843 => 3840.70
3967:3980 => 3975.68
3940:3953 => 3946.49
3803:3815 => 3814.27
